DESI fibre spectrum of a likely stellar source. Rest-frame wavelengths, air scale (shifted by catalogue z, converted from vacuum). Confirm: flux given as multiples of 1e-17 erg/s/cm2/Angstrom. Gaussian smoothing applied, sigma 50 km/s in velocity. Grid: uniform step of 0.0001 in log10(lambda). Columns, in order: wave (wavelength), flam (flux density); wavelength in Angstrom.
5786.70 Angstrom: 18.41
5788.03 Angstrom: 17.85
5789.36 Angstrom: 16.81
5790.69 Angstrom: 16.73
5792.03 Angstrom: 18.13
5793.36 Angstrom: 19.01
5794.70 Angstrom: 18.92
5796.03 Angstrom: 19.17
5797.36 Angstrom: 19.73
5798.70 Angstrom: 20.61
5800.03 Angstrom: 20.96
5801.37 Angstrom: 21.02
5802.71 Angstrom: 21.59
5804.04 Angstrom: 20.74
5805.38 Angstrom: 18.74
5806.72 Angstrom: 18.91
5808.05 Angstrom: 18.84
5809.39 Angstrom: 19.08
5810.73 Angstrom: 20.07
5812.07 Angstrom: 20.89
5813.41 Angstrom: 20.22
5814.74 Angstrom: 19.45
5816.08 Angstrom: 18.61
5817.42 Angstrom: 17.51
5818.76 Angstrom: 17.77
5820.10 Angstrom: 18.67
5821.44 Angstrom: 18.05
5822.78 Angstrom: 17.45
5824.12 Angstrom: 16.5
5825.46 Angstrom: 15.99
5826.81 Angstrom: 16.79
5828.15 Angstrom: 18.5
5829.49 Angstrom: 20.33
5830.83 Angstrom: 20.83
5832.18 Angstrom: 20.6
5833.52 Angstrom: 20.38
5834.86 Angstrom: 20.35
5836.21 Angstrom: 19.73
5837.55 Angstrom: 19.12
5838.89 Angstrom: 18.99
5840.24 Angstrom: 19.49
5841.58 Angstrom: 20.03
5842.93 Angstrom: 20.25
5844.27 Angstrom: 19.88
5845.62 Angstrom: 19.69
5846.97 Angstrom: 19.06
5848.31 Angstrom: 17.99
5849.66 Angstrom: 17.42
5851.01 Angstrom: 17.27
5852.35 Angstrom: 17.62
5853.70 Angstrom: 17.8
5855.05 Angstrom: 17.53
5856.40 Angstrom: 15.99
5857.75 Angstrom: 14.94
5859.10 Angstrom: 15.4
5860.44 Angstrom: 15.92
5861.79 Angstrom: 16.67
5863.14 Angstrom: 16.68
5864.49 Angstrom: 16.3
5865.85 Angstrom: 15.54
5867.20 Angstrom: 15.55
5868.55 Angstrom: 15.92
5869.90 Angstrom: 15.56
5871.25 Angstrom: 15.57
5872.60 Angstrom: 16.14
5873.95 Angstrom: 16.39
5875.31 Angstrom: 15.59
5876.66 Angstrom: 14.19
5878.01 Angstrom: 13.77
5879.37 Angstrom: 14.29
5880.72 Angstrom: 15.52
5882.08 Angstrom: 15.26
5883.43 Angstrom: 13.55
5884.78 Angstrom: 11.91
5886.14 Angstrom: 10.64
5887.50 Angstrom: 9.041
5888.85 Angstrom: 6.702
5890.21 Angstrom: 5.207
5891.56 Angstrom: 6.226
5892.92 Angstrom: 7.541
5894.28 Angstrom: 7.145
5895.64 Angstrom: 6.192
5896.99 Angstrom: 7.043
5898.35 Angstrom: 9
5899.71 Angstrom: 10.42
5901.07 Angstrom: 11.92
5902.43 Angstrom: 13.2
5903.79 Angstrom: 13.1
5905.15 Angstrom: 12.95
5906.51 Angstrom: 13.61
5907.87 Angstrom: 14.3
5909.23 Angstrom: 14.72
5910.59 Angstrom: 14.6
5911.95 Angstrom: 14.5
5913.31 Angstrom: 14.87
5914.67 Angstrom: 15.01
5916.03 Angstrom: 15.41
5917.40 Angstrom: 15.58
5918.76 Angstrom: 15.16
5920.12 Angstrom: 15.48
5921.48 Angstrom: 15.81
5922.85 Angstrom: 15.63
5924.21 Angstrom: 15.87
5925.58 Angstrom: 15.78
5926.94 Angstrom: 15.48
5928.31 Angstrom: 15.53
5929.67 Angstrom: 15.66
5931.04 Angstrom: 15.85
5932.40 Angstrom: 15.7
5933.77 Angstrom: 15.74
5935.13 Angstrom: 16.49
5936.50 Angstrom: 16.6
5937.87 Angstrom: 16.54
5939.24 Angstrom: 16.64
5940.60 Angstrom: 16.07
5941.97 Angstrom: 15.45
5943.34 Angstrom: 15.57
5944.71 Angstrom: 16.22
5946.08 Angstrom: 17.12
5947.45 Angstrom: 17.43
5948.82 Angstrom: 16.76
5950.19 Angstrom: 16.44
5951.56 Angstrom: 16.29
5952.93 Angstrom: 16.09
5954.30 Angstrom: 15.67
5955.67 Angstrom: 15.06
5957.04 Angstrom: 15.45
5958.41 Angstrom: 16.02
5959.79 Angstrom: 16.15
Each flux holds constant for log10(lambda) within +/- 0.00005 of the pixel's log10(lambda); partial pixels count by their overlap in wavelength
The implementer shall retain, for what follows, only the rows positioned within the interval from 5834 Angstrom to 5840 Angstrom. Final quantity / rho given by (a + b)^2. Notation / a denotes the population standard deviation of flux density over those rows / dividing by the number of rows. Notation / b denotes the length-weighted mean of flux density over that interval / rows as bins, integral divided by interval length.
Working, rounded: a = 0.54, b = 20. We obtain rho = 404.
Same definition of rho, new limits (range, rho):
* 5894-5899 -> 70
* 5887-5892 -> 67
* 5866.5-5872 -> 251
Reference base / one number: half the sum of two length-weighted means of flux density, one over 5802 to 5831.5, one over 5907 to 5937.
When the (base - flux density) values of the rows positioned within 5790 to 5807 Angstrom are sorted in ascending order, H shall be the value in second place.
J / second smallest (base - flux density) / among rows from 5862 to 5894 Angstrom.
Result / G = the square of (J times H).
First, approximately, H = -4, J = 0.77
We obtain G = 9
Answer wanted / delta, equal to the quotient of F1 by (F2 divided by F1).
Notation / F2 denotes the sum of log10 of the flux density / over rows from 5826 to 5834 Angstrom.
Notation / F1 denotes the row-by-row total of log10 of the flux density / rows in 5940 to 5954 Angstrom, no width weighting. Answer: 19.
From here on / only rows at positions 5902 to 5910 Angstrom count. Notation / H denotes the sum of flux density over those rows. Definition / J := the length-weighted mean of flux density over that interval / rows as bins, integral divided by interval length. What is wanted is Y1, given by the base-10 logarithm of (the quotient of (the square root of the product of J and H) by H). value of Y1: -0.39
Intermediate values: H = 82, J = 14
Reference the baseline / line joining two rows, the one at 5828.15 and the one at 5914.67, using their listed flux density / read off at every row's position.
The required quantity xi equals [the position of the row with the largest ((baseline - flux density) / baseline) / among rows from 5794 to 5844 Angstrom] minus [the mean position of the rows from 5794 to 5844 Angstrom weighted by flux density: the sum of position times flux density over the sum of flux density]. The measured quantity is 6.8 Angstrom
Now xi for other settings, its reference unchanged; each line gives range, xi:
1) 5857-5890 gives 16.7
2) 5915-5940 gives -9.0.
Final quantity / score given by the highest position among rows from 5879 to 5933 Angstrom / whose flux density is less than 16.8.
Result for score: 5932.40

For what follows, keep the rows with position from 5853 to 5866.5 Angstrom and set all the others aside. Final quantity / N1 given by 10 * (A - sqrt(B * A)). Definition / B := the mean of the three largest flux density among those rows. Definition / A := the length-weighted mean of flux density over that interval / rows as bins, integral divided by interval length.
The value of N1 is -5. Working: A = 16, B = 17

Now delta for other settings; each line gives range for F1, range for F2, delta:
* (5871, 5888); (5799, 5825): 9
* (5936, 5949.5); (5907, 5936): 6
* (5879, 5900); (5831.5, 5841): 26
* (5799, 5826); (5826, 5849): 30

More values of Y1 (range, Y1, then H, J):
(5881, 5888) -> -0.34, 60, 12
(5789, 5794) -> -0.30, 71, 18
